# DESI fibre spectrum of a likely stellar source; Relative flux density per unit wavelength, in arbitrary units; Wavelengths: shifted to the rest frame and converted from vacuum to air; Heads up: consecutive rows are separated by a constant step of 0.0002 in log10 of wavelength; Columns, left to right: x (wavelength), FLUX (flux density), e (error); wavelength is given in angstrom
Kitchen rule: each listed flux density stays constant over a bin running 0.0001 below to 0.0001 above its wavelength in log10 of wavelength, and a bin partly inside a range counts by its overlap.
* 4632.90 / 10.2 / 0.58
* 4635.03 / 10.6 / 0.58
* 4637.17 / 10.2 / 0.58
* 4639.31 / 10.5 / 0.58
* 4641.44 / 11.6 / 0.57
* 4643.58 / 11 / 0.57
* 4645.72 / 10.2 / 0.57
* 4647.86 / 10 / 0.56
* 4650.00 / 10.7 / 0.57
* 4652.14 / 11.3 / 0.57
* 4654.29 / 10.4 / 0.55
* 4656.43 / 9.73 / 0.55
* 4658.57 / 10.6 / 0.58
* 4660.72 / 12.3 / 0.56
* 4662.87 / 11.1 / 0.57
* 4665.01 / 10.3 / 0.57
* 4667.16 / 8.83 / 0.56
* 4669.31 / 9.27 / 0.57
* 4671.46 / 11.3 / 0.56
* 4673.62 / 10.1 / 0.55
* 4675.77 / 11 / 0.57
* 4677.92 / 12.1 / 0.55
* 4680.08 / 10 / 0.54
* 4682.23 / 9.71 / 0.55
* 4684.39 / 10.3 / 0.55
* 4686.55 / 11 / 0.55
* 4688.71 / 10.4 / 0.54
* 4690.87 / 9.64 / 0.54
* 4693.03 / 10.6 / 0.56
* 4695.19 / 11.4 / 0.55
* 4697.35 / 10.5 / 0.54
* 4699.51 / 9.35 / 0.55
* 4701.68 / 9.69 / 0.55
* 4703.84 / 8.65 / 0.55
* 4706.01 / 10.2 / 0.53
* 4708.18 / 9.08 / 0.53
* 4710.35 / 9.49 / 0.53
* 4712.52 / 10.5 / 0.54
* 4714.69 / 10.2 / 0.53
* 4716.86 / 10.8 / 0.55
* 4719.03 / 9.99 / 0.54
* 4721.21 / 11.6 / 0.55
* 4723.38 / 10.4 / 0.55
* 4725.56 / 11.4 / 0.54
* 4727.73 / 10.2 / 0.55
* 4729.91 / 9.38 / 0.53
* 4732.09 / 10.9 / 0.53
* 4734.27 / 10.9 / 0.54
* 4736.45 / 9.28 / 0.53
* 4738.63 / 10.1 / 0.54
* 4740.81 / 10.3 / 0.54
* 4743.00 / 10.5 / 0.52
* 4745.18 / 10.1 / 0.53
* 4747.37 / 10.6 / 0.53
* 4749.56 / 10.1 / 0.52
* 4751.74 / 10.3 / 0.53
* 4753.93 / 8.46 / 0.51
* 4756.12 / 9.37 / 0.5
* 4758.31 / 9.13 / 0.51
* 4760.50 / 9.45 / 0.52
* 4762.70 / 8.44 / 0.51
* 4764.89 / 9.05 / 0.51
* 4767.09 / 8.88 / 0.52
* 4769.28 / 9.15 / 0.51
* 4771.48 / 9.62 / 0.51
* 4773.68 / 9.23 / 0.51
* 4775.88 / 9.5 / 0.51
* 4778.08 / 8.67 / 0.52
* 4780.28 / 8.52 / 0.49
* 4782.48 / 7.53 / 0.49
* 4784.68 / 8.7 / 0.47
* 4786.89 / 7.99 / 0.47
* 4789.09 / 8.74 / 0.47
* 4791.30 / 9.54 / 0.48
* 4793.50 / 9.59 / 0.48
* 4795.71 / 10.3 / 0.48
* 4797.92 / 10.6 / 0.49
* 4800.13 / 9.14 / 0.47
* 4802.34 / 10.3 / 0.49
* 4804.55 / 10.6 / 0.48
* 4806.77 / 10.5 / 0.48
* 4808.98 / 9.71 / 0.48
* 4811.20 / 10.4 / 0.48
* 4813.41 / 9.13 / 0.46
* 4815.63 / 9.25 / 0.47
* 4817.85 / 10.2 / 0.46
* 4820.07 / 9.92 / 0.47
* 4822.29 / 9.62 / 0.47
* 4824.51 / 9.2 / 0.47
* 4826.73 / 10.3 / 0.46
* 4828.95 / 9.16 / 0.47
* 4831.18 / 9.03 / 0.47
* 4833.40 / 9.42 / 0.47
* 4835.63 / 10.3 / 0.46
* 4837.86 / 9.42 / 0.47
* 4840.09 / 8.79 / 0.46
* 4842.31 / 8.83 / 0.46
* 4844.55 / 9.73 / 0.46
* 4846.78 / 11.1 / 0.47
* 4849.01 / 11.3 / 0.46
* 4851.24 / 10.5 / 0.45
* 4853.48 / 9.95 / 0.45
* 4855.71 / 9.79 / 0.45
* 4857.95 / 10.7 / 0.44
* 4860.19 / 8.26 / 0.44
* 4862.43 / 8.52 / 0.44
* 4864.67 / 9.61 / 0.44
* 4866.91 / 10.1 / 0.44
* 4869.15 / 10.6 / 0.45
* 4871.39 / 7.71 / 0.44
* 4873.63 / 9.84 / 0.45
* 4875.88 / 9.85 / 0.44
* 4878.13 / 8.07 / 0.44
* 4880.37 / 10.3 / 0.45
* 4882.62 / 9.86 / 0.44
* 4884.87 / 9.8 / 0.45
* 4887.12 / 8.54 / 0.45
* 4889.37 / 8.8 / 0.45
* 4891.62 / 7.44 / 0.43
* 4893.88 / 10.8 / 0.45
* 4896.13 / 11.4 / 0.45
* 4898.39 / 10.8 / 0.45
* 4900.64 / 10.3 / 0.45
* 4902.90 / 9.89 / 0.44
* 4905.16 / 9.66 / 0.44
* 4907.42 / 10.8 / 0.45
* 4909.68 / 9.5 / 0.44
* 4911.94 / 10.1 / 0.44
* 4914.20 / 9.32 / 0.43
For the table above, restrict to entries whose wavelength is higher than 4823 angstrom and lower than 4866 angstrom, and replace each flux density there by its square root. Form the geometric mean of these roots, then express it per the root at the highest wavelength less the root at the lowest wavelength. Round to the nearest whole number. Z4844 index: 46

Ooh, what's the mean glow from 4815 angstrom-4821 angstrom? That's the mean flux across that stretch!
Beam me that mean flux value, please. 9.8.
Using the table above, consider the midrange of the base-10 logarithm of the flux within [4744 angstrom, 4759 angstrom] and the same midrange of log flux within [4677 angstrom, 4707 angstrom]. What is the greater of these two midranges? 1.01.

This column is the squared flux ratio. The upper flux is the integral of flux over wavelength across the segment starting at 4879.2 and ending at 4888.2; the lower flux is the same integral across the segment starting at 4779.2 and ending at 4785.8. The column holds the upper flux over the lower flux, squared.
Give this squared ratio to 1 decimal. 2.5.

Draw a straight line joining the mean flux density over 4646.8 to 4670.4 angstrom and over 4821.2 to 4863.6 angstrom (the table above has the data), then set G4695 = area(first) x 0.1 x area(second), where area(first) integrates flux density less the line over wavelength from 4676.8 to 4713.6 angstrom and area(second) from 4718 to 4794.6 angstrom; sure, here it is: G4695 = 14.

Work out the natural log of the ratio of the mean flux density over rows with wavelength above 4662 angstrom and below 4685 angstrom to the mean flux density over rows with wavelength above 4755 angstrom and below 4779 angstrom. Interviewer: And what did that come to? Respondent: 0.126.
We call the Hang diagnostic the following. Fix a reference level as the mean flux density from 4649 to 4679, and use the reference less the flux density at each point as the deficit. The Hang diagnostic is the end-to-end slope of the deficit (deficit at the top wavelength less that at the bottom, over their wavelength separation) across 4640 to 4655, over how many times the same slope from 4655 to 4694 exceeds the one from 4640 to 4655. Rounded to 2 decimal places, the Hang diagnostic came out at -0.37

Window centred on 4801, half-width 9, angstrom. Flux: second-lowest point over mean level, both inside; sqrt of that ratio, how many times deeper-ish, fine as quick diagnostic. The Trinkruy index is 0.975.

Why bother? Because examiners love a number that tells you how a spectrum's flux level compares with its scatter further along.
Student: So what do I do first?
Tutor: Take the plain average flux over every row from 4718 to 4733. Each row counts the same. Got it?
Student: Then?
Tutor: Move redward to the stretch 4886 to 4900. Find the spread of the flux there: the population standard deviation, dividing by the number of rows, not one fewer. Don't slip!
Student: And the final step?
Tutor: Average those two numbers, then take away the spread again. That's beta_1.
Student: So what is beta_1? 4.6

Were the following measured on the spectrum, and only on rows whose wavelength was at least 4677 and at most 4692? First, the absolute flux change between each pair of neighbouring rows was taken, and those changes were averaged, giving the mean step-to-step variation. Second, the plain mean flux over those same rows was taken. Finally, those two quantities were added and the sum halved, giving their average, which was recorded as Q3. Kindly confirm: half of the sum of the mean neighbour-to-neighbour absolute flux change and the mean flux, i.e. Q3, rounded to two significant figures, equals 5.6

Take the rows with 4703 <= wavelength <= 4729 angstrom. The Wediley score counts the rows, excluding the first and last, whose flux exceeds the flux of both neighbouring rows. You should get 5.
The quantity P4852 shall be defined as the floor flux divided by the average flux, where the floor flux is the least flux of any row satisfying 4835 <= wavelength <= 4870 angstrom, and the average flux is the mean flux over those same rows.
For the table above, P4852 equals 0.84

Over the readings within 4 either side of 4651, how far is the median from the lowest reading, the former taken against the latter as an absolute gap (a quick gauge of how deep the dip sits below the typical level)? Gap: 0.55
